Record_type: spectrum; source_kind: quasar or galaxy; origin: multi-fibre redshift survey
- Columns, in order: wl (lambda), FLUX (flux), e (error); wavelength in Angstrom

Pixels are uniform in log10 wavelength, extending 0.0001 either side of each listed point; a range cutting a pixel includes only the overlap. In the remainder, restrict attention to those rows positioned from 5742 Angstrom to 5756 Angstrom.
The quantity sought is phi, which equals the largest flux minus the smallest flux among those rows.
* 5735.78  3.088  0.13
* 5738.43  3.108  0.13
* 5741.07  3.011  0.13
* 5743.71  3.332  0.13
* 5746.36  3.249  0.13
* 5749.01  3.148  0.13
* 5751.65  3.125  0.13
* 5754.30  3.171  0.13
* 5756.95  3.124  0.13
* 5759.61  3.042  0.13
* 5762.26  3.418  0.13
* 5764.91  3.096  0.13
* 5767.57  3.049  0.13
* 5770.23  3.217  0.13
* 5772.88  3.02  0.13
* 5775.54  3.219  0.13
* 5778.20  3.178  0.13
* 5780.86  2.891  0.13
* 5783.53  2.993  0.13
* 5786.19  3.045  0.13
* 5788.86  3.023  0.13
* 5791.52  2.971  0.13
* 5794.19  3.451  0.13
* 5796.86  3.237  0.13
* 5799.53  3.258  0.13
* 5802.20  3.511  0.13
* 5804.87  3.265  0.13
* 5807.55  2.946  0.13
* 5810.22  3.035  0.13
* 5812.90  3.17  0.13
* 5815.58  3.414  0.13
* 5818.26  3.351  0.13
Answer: 0.21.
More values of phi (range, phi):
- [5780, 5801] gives 0.56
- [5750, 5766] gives 0.38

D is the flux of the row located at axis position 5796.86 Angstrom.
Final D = 3.237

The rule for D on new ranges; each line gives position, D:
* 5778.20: 3.178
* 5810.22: 3.035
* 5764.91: 3.096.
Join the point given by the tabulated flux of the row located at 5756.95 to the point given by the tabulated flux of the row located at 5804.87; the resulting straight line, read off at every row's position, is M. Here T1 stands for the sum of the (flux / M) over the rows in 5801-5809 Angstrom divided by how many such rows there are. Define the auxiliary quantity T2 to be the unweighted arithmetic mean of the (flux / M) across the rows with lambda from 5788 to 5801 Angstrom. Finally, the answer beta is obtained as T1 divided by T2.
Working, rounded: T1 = 0.993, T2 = 0.99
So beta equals 1.01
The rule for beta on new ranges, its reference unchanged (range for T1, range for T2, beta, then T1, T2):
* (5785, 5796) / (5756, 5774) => 0.97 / 0.969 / 1.00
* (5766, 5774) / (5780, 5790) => 1.05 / 0.979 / 0.93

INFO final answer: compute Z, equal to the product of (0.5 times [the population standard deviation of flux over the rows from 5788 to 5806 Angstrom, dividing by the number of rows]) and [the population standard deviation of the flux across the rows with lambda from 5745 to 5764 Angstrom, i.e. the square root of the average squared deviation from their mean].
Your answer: 0.0103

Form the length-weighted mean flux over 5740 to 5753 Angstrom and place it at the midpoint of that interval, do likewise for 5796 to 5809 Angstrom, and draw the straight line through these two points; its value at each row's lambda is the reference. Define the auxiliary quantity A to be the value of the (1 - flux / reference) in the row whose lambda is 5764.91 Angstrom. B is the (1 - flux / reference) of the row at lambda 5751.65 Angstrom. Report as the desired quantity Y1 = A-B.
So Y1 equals 0.014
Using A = 0.03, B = 0.02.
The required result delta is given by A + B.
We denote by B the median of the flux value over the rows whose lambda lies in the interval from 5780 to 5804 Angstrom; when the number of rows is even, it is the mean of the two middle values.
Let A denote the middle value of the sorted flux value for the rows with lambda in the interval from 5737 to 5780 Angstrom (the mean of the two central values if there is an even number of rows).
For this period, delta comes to 6.18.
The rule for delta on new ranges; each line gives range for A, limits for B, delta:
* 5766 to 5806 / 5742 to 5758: 6.34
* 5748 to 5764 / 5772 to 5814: 6.24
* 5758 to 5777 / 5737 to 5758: 6.23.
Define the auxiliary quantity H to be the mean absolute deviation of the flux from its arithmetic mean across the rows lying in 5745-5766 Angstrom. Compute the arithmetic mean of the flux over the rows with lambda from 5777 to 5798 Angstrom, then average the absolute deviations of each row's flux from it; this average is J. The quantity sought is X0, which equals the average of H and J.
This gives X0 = 0.112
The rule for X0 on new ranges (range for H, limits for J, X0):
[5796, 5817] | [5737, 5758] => 0.102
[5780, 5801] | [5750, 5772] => 0.120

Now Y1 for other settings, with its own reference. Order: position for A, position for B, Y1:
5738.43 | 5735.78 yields -0.005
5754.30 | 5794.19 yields 0.072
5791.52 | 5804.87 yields 0.086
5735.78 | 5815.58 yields 0.072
